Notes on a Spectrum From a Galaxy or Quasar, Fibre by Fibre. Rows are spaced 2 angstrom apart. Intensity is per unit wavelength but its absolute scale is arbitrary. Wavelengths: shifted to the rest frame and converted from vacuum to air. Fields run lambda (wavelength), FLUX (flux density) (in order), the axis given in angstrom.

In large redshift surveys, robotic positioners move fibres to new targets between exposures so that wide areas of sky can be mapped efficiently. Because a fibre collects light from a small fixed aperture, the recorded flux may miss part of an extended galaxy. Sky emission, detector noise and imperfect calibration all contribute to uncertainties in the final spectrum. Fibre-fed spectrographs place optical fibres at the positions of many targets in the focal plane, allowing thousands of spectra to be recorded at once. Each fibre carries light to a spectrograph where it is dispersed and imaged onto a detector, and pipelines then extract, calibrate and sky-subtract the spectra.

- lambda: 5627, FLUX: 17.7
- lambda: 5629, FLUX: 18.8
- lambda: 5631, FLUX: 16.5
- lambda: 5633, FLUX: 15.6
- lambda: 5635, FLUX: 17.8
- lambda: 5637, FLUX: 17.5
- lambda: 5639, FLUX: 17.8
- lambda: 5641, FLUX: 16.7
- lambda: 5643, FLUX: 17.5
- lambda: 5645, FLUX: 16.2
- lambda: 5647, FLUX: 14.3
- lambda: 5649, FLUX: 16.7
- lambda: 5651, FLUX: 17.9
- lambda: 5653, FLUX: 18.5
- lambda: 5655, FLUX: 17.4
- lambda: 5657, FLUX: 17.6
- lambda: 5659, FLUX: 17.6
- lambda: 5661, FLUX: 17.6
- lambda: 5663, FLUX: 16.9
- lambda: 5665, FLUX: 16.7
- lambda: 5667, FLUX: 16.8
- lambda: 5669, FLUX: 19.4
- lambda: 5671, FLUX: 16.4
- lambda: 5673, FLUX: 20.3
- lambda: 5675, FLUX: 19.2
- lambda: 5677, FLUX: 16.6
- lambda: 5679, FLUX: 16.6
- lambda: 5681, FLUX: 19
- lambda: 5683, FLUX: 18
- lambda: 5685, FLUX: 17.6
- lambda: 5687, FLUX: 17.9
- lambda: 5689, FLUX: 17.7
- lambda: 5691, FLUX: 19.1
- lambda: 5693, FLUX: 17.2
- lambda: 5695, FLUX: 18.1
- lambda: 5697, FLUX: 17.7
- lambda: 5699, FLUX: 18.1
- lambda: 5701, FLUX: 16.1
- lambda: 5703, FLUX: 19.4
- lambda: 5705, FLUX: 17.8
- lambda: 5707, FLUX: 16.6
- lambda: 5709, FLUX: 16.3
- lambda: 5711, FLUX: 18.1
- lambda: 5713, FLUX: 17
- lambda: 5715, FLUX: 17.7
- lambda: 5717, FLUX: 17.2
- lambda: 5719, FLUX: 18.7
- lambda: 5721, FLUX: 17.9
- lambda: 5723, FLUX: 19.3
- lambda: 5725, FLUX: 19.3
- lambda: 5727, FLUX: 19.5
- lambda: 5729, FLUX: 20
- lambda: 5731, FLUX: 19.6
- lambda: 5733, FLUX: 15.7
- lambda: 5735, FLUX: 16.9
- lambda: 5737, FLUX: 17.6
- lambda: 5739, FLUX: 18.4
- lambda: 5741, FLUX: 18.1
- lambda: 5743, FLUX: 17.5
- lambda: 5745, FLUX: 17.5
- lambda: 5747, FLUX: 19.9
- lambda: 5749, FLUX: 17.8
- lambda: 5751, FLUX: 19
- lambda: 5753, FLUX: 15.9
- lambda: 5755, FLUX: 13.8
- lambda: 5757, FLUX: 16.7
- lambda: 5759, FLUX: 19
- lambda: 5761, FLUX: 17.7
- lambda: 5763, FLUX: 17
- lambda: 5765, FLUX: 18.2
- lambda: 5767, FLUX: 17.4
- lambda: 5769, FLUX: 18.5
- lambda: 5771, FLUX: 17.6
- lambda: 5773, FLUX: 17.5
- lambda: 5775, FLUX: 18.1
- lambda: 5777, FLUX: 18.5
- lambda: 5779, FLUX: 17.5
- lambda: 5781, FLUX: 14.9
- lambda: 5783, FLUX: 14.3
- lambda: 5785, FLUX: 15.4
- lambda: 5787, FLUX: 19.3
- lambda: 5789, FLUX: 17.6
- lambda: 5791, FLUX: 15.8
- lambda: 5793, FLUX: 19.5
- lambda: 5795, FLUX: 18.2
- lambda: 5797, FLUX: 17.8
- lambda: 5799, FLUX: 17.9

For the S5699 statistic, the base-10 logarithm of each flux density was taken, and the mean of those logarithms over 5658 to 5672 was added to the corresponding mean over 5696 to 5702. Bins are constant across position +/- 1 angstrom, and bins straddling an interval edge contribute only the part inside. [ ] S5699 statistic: 2.48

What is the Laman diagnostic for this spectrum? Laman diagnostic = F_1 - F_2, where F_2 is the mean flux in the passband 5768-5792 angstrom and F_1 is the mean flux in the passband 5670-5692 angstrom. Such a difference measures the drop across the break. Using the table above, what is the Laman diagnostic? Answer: 1.0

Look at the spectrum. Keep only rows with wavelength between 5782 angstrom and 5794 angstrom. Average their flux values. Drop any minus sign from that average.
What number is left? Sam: 17.0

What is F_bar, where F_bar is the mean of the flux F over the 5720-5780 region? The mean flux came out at 17.9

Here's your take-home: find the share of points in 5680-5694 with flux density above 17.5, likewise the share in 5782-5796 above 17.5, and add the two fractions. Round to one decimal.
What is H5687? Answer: 1.4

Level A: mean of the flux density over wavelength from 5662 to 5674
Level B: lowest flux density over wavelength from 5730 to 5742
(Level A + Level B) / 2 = 16.7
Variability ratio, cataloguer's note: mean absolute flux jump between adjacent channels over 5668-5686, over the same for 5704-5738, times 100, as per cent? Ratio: 178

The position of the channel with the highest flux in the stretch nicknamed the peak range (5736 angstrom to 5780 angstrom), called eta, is 5747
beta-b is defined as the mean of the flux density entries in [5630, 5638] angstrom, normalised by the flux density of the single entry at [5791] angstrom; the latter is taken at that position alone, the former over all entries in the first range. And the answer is 1.07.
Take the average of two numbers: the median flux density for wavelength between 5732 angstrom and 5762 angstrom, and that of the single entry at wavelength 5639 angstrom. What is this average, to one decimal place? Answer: 17.7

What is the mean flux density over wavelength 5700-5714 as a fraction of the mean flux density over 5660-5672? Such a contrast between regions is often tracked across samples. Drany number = 1.00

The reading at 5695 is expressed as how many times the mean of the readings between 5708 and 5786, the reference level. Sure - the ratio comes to 1.03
